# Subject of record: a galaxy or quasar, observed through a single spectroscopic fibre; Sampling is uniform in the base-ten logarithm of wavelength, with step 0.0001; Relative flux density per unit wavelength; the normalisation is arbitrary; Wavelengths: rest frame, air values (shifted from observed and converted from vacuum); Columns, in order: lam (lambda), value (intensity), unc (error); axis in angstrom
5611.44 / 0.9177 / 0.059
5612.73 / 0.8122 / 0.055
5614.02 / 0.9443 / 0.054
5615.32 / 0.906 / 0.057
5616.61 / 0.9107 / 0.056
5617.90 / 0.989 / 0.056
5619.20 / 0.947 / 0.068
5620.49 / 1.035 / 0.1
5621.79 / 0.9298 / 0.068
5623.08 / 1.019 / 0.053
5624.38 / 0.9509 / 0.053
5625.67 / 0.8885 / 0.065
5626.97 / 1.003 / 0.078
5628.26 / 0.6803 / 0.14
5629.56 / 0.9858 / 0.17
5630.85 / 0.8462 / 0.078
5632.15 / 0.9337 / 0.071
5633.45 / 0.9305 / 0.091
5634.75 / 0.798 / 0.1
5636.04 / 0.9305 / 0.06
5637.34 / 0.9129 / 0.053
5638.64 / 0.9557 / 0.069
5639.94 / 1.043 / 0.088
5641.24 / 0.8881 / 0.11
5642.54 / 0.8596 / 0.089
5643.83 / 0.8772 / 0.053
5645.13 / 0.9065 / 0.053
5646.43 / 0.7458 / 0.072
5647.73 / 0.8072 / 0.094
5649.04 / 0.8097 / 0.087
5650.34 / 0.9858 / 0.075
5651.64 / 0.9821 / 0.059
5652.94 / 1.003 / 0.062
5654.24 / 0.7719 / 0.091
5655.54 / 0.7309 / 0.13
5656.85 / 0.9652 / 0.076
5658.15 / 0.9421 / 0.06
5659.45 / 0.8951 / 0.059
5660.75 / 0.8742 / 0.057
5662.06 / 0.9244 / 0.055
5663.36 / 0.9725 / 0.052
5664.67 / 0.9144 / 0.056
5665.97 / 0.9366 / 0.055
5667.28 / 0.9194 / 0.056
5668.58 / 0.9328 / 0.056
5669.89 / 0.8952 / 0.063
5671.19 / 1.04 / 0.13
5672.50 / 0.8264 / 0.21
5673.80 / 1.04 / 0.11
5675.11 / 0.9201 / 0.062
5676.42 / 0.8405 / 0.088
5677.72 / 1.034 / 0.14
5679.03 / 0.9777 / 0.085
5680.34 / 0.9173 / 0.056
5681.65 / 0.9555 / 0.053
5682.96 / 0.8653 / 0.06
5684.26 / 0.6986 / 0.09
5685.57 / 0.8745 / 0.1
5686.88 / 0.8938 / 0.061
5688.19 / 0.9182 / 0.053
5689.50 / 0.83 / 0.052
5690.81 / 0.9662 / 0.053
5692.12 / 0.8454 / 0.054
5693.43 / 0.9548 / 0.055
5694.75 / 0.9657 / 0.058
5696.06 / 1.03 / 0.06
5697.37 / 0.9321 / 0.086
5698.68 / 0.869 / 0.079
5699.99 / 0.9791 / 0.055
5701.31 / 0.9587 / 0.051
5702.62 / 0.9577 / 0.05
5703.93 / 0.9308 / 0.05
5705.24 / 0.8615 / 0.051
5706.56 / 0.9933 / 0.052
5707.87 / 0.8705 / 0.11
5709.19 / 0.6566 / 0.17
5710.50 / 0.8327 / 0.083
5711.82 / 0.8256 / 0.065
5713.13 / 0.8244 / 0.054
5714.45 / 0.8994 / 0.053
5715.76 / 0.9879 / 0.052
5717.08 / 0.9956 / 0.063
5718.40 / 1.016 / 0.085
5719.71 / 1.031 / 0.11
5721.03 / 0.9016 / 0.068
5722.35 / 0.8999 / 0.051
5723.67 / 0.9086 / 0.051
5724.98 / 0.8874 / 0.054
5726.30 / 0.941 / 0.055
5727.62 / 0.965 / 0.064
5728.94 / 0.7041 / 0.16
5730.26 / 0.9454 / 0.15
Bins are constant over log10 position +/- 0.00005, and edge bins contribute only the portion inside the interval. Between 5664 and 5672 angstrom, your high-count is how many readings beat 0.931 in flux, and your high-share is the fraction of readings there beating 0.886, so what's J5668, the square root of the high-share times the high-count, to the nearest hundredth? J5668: 1.73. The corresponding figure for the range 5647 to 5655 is 1.22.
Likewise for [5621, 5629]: 1.58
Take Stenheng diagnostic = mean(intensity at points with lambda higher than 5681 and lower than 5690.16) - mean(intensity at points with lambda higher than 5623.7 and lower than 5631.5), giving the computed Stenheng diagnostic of -0.03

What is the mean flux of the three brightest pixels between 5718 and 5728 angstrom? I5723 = 1.00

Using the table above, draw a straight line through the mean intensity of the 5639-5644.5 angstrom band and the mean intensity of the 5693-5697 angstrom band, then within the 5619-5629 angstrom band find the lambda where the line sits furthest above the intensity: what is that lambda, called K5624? 5628.26 angstrom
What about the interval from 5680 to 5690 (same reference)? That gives 5684.26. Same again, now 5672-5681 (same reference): 5672.50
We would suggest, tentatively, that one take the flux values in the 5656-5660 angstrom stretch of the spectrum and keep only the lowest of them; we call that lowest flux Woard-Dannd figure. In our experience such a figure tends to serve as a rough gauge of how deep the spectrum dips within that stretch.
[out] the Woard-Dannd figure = 0.8951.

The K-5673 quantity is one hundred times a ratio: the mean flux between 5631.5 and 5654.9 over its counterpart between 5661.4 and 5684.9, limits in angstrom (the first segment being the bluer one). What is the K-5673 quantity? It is 97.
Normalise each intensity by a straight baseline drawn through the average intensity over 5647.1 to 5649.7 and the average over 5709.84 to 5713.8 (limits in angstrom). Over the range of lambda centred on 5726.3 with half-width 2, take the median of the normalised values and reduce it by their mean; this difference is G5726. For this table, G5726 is 0.012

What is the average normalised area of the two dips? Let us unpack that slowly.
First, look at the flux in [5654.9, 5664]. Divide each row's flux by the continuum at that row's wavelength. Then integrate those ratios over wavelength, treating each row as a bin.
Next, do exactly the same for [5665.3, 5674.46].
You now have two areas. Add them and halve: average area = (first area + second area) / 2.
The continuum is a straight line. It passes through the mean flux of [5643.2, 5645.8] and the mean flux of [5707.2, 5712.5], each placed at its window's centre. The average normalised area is 9.76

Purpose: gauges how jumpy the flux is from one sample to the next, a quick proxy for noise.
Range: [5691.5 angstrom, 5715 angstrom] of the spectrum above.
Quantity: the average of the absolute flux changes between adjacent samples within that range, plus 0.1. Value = 0.18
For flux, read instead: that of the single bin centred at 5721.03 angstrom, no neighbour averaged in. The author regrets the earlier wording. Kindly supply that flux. 0.9016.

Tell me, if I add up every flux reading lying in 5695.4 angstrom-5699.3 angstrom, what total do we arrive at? 2.83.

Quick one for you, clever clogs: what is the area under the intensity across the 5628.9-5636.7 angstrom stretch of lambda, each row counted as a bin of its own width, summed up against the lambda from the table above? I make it 7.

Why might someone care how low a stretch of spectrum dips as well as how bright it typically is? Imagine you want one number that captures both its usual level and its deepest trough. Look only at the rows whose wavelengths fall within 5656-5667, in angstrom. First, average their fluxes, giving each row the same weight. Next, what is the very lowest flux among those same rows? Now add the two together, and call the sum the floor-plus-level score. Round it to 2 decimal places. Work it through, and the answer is 1.80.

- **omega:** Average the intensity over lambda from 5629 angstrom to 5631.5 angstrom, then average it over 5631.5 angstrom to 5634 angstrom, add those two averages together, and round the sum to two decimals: 1.85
